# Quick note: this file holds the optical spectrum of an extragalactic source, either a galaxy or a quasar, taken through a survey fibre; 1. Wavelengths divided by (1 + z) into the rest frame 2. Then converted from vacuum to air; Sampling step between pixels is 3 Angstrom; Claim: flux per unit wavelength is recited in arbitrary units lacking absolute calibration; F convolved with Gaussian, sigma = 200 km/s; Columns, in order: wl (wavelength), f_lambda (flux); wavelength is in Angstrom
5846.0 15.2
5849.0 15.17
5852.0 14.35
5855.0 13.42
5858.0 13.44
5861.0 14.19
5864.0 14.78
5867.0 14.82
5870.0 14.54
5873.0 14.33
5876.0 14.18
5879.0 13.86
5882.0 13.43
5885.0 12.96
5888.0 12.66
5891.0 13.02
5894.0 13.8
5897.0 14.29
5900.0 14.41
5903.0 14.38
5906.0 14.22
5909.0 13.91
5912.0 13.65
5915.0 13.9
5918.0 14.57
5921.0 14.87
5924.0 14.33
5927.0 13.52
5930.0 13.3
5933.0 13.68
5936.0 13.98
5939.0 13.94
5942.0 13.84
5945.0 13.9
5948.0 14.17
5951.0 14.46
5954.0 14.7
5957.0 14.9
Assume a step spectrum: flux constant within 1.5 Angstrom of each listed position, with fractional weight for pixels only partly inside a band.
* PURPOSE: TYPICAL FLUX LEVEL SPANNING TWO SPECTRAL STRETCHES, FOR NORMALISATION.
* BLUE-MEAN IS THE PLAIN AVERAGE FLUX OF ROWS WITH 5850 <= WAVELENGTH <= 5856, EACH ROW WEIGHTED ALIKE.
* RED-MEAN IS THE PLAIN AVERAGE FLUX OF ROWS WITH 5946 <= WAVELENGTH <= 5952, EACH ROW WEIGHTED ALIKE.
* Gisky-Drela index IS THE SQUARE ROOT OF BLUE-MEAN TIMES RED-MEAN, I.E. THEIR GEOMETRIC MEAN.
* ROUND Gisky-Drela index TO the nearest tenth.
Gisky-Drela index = 14.1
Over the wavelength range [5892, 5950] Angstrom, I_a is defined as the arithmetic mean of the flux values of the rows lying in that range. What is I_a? 14.03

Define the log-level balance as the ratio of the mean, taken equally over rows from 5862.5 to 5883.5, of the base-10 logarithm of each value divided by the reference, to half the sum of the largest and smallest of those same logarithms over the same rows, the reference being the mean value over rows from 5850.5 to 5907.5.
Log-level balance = 2.0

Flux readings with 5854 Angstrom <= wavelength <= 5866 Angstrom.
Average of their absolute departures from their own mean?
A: 0.53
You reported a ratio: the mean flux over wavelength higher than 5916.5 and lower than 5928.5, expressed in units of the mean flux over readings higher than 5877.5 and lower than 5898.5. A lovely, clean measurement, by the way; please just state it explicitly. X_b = 1.07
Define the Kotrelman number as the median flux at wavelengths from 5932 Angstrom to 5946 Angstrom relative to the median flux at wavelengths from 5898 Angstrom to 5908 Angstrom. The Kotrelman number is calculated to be 0.97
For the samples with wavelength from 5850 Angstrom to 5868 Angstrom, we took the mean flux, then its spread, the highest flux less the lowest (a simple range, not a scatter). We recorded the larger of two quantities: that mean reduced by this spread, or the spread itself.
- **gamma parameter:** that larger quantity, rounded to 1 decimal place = 12.8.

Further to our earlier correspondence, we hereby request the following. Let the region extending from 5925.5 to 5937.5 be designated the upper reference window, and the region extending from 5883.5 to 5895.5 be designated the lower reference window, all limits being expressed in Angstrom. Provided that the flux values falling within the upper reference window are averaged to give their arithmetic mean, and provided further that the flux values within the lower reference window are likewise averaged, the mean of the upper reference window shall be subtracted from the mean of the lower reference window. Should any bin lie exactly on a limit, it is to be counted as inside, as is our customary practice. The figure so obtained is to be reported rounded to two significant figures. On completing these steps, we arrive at -0.51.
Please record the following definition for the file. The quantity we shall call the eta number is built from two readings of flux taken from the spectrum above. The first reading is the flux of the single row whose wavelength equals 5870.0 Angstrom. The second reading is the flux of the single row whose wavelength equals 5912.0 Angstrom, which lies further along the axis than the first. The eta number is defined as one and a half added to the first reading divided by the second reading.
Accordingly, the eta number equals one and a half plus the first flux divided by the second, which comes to 2.57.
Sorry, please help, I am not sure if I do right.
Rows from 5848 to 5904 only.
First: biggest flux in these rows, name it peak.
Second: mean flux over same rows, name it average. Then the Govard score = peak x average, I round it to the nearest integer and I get 212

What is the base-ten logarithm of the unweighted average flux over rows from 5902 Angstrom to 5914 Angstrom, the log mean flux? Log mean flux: 1.147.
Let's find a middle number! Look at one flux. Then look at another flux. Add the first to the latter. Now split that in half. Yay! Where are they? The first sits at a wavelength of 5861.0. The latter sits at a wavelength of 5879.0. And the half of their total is 14.0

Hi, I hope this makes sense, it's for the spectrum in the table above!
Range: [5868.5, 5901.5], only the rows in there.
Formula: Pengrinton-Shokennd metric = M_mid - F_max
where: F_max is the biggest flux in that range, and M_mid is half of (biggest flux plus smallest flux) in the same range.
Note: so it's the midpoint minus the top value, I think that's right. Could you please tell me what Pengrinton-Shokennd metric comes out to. -0.94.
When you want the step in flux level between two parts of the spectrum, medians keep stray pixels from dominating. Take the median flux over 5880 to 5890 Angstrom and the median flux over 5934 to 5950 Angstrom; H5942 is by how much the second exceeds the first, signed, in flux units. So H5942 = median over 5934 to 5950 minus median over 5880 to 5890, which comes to 1.0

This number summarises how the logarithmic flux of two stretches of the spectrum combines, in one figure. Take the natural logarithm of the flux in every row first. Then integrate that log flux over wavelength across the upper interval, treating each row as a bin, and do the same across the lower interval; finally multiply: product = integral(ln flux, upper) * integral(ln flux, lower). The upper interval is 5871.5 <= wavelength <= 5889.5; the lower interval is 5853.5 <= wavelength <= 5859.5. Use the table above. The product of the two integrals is 731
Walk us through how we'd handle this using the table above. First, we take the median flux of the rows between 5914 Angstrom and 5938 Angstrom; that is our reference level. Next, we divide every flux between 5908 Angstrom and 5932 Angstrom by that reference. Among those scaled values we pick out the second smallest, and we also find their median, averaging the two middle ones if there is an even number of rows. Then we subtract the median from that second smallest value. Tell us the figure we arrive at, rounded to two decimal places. -0.03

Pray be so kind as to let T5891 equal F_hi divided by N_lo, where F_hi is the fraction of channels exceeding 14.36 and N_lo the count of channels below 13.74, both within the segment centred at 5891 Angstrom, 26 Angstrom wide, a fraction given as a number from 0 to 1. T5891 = 0.056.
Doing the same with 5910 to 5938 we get 0.056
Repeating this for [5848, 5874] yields 0.222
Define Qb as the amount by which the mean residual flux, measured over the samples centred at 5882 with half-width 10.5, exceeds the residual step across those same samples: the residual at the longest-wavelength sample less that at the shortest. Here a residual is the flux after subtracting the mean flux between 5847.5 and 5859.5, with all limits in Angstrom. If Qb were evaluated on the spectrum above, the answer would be 0.7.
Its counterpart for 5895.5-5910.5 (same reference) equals 0.5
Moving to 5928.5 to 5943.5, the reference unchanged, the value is -0.9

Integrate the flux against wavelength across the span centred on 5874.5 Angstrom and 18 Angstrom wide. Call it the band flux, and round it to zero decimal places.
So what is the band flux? 255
